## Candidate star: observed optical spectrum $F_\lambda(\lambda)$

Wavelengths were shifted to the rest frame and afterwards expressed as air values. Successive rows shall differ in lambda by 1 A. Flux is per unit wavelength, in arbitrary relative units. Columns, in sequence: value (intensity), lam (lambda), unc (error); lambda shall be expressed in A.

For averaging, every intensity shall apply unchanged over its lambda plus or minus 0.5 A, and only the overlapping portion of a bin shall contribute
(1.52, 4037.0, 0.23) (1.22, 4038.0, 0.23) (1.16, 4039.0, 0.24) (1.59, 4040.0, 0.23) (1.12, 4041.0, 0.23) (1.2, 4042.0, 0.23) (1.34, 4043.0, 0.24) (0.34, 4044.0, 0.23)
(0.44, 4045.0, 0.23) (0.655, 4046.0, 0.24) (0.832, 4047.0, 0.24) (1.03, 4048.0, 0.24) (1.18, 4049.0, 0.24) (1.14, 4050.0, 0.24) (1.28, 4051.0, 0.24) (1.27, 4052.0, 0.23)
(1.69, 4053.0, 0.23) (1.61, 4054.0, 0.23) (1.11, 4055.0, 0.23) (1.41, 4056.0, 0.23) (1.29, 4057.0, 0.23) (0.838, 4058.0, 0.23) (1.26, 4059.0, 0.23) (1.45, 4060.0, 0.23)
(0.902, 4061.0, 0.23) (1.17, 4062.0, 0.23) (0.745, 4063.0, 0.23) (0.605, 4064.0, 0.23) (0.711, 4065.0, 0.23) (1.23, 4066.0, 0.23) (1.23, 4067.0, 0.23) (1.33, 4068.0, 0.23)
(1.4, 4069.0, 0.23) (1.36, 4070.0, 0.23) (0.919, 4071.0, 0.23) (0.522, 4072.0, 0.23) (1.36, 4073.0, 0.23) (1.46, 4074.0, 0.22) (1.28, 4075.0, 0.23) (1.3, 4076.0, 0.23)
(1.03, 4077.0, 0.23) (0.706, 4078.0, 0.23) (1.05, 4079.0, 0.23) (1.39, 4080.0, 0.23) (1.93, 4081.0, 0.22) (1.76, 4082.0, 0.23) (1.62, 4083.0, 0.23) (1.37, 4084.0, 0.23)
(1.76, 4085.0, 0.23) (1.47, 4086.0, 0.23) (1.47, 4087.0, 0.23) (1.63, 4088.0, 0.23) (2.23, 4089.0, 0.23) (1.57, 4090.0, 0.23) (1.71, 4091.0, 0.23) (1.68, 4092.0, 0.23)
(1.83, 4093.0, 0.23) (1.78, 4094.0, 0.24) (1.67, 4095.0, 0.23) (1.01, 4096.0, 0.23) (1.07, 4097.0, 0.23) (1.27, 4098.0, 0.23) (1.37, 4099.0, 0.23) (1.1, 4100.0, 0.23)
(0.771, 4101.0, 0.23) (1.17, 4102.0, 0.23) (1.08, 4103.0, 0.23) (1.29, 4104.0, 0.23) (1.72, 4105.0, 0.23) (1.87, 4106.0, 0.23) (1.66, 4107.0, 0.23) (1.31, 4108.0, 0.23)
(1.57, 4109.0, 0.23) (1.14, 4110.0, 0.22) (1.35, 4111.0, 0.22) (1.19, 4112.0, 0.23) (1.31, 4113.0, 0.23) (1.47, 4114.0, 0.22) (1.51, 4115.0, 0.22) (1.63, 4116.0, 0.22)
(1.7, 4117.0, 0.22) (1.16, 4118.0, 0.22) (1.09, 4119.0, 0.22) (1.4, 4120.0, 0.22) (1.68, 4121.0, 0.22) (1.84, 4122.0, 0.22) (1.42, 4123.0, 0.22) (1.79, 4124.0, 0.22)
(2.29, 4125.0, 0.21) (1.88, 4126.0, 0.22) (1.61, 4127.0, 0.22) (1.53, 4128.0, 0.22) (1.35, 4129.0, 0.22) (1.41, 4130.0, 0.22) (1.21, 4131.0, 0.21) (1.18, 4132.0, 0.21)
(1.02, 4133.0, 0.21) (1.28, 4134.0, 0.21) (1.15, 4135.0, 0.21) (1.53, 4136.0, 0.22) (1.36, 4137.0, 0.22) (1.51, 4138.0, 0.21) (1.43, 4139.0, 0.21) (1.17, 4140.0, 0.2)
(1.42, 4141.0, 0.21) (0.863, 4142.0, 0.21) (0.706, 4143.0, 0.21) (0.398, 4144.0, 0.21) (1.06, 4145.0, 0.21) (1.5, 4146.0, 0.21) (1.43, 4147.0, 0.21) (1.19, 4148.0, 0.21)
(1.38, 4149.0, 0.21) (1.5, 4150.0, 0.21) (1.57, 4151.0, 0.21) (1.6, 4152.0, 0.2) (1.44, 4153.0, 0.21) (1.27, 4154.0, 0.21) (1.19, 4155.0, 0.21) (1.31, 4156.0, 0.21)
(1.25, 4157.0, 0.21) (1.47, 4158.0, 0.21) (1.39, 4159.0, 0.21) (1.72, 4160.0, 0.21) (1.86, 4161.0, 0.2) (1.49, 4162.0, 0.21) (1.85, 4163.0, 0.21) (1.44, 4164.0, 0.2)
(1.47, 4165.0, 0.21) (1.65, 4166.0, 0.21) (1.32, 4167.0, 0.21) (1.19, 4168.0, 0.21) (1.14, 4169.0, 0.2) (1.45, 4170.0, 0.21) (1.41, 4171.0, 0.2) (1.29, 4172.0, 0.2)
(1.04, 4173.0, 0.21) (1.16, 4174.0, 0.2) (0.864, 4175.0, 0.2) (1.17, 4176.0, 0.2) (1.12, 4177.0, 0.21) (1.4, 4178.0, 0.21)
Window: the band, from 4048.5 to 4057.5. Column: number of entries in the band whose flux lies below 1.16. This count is 2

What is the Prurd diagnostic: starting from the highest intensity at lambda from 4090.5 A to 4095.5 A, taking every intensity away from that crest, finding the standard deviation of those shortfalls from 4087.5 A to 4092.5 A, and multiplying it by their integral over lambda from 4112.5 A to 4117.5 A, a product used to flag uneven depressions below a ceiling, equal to 0.4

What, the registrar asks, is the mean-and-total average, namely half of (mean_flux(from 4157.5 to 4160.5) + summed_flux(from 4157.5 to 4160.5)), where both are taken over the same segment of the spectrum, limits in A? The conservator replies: 3.1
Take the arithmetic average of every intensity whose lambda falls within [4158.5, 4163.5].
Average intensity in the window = 1.66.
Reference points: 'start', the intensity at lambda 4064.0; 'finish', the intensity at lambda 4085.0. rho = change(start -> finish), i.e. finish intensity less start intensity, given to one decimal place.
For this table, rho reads 1.2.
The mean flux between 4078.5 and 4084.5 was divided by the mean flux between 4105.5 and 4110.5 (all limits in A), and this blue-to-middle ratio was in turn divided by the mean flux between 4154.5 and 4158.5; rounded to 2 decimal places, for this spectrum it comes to 0.77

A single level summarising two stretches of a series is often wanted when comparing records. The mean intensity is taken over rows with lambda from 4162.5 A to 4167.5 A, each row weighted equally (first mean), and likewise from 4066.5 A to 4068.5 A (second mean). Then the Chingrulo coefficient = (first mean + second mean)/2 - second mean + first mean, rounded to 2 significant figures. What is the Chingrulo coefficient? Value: 1.7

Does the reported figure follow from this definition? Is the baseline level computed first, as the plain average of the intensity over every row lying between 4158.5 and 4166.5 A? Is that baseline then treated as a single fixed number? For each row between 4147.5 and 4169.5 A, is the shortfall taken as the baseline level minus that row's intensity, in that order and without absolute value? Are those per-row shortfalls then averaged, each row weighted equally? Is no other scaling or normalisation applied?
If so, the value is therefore 0.17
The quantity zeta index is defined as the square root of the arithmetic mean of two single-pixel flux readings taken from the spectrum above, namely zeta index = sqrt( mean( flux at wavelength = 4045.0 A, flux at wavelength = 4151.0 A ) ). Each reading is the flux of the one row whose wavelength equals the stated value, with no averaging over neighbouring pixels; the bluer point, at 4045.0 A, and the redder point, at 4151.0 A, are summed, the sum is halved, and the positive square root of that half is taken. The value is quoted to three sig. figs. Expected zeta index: 1.00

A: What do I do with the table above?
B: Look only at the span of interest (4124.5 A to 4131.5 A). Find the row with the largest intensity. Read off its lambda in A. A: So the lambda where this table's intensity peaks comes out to 4125.0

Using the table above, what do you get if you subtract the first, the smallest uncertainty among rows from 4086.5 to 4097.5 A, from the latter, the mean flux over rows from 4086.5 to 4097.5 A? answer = 1.37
